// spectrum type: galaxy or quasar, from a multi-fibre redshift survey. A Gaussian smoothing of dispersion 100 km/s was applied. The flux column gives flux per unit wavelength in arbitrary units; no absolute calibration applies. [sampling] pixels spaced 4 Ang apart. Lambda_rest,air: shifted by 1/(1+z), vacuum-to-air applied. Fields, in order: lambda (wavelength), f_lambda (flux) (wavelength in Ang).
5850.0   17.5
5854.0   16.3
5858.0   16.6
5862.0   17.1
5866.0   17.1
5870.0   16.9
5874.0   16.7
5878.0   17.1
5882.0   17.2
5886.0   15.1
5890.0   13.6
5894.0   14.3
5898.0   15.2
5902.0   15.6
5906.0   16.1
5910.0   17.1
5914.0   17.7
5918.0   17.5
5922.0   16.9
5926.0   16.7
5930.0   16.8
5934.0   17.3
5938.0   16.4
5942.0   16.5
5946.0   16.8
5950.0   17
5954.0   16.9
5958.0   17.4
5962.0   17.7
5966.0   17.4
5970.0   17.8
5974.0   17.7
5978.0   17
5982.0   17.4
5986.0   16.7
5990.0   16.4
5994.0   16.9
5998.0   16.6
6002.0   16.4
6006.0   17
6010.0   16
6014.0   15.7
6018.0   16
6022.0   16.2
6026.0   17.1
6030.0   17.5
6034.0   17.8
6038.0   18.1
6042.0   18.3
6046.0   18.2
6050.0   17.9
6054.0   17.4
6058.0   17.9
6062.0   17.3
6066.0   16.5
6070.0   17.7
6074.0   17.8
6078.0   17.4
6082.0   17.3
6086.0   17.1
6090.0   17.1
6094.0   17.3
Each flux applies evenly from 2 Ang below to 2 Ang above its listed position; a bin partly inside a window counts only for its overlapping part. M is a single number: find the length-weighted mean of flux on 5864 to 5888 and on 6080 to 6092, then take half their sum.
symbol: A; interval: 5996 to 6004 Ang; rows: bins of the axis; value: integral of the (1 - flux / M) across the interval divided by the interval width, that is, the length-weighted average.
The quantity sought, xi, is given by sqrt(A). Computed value 0.16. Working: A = 0.025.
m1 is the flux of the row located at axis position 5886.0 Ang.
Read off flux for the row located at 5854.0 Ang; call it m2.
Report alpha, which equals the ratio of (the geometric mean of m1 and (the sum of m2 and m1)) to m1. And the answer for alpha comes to 1.44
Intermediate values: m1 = 15.1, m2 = 16.3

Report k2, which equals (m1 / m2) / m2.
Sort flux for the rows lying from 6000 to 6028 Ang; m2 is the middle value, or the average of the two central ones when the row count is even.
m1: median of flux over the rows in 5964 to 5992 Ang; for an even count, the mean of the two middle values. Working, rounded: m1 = 17.4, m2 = 16.2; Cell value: 0.0663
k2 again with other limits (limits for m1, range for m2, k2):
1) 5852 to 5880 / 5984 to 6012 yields 0.0613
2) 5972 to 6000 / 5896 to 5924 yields 0.0592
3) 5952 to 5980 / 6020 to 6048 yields 0.0549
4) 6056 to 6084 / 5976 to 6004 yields 0.0624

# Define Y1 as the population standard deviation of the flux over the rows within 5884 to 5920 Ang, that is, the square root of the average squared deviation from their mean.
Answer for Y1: 1.3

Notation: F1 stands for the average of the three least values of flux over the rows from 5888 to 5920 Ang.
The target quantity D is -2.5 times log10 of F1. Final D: -2.893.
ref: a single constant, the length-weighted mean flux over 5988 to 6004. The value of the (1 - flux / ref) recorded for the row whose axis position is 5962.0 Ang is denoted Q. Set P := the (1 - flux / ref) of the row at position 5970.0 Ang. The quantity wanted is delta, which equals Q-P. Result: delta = 0.01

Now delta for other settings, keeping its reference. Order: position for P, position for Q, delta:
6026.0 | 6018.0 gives 0.07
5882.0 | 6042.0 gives -0.07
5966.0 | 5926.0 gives 0.04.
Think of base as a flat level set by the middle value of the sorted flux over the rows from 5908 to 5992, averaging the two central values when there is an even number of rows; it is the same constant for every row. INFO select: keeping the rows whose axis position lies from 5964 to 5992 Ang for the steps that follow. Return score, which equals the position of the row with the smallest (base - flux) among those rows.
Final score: 5970.0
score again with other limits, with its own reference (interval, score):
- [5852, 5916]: 5914.0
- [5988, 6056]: 6042.0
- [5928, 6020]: 5970.0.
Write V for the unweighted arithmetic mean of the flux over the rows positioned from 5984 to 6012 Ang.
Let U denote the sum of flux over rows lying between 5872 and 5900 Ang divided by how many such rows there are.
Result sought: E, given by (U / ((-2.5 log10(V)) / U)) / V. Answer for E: -4.8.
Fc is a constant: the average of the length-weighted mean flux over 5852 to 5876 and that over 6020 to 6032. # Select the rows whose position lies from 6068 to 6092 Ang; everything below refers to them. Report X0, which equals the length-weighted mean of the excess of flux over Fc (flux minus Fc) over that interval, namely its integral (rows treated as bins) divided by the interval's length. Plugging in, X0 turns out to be 0.54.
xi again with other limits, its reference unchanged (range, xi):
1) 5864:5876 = 0.04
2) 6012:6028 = 0.20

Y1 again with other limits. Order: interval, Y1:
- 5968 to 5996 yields 0.5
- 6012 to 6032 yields 0.7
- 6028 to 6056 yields 0.3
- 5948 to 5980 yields 0.3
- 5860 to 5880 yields 0.2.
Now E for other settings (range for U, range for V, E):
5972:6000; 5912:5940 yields -5.5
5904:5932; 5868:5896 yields -6.1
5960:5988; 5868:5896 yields -6.4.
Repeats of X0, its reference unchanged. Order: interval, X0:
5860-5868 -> 0.24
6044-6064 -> 0.88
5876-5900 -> -1.44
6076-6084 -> 0.49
